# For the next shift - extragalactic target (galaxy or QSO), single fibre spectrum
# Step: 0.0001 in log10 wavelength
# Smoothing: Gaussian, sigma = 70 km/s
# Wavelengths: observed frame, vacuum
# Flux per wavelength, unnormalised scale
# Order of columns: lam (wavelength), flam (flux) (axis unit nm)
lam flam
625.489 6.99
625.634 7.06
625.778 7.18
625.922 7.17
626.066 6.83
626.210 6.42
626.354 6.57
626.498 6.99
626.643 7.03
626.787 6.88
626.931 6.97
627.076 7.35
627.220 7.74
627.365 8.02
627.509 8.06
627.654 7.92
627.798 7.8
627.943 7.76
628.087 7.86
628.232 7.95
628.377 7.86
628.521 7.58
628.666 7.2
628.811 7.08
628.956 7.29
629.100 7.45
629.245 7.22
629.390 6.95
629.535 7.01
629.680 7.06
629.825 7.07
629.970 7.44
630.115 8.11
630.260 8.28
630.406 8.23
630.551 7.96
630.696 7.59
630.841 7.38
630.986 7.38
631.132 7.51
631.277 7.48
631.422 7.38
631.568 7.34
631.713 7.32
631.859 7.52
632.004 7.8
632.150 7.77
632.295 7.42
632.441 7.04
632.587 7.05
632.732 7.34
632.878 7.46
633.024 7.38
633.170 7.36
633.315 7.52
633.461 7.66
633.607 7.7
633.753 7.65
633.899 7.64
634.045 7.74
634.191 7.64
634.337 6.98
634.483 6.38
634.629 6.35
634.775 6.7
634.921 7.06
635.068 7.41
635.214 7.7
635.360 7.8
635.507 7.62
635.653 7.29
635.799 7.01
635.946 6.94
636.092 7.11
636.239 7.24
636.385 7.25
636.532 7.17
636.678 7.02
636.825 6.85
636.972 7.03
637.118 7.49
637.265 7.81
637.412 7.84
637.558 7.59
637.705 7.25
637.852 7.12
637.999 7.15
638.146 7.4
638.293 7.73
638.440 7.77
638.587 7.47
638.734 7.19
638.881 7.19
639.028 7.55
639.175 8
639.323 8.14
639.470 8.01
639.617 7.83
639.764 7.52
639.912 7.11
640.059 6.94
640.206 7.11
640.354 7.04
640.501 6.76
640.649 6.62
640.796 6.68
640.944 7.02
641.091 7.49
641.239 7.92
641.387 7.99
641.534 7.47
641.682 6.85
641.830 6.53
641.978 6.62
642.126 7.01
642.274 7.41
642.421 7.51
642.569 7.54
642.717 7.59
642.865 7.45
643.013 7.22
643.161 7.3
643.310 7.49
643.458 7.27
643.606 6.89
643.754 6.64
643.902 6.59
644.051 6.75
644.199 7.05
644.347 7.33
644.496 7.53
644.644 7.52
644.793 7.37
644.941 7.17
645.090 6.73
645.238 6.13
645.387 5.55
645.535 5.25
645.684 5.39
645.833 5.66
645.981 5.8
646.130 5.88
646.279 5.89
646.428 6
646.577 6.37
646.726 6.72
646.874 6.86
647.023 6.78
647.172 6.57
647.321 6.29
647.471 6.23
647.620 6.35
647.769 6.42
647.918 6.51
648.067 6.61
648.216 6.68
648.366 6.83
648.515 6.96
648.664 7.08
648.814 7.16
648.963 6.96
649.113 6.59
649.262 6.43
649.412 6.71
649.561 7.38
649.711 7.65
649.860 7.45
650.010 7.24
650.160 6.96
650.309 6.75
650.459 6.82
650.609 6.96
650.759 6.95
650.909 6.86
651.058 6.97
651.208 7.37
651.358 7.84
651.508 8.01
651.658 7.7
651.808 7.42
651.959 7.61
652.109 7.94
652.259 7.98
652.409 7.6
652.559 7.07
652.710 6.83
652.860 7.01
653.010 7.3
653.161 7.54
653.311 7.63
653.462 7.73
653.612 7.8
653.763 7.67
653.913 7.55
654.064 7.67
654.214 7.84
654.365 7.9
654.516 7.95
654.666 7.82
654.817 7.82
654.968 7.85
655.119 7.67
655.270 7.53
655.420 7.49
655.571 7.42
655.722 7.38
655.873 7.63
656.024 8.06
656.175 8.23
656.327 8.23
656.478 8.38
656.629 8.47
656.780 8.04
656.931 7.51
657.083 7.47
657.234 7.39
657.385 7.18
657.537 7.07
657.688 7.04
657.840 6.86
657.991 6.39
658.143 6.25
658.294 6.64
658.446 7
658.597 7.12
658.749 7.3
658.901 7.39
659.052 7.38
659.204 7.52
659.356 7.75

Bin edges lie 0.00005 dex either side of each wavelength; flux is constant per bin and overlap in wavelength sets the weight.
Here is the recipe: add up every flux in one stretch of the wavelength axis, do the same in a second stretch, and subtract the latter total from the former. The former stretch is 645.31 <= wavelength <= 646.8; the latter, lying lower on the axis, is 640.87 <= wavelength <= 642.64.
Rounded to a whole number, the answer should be -29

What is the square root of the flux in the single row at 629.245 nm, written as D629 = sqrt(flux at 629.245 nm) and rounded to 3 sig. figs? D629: 2.69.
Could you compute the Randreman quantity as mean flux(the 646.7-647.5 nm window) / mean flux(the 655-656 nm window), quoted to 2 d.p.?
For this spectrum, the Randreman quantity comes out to 0.87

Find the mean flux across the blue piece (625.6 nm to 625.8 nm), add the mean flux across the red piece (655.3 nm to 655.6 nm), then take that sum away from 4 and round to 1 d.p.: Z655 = -10.6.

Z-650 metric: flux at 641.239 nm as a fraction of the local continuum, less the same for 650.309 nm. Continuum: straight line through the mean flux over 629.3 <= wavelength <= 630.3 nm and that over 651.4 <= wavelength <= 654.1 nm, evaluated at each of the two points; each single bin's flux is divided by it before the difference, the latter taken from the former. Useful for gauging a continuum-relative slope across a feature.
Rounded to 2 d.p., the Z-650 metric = 0.16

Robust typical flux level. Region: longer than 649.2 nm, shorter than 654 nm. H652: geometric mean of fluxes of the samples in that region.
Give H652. 7.32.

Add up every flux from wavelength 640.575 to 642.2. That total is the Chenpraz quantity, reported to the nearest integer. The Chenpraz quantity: 78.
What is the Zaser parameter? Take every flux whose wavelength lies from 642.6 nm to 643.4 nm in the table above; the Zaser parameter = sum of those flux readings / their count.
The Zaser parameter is 7.41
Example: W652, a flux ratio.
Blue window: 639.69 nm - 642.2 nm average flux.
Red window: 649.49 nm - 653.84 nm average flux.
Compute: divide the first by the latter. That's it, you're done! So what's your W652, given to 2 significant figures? 0.96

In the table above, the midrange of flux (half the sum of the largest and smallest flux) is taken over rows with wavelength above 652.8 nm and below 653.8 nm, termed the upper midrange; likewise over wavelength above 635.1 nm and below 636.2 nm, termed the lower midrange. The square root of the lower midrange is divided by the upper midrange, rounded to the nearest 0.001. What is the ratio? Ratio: 0.367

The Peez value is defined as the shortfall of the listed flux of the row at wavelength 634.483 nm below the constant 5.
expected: -1.38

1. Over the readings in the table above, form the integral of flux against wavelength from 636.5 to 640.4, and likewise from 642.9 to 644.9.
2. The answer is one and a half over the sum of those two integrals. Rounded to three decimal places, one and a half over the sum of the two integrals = 0.035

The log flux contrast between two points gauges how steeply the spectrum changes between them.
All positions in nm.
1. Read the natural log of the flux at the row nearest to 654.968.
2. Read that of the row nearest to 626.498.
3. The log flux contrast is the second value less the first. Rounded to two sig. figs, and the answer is -0.12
